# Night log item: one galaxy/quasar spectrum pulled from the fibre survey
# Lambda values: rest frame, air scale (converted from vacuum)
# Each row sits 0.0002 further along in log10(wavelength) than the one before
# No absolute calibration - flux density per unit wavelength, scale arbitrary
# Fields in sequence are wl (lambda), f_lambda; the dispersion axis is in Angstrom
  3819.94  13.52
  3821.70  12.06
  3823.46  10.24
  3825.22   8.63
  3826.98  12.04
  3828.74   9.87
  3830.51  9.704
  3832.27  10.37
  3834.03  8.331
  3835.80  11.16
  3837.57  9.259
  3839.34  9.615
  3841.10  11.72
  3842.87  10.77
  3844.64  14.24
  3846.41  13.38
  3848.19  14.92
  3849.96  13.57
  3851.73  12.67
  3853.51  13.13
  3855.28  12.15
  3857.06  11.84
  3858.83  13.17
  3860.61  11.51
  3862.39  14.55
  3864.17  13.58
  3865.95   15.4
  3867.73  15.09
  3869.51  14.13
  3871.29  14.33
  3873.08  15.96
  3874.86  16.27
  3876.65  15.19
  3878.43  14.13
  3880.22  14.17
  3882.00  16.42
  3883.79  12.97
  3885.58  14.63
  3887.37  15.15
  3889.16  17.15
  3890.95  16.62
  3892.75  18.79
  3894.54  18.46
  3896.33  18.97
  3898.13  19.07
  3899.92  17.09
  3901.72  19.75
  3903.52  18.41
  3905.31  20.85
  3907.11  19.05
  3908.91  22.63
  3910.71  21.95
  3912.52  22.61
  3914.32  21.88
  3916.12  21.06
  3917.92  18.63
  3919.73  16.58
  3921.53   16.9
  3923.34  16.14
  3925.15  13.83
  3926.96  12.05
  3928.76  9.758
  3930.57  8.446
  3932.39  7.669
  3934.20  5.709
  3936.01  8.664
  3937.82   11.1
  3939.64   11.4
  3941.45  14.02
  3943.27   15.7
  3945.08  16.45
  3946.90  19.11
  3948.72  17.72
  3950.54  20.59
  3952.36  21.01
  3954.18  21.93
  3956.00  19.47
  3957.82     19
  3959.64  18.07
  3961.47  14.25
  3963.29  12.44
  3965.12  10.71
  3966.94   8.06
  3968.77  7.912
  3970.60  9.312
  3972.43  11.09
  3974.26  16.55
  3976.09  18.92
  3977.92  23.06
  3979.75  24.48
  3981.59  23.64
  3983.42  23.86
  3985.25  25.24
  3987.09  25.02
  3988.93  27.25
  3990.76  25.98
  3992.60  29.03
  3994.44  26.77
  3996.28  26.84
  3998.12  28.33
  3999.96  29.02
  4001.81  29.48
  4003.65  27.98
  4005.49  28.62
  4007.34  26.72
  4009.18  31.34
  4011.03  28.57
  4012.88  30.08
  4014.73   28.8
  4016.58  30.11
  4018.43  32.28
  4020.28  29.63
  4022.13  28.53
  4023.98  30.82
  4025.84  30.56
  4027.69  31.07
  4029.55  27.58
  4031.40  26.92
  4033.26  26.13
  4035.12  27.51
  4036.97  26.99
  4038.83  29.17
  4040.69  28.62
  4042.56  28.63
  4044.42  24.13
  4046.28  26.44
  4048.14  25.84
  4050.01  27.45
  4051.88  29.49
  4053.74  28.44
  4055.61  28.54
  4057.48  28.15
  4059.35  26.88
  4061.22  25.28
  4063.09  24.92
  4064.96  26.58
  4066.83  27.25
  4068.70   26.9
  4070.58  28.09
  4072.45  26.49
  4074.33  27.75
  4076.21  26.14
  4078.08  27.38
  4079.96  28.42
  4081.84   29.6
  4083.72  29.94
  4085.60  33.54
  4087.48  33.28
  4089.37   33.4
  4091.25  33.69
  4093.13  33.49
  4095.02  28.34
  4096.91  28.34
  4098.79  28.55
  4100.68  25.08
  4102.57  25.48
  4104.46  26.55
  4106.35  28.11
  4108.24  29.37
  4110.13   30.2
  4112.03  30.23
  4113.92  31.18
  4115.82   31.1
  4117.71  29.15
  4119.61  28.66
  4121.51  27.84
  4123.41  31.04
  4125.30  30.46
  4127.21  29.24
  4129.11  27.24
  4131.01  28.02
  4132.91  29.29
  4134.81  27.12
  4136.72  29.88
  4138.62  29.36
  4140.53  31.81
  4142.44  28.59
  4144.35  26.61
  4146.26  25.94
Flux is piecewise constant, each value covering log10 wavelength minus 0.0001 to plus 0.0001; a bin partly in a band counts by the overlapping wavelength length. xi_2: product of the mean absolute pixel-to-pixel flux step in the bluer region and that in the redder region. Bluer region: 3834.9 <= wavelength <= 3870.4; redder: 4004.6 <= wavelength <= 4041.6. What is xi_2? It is 2.24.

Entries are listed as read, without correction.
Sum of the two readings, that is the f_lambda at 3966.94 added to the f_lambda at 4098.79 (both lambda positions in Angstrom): 36.6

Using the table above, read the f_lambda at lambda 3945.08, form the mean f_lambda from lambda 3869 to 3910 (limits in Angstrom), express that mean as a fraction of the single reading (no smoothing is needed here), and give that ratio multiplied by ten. 10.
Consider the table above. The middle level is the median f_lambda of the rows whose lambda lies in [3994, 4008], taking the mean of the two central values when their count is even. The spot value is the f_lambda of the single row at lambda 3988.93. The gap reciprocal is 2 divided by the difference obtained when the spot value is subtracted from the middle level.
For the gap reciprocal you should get 2.2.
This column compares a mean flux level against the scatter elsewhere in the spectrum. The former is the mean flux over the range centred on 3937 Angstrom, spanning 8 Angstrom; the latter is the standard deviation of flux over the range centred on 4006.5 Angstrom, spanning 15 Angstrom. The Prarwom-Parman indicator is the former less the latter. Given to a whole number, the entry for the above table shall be 8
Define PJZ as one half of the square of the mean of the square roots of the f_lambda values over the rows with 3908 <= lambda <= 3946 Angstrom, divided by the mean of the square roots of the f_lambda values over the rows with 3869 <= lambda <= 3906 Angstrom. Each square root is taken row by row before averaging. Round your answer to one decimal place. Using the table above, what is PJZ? 1.8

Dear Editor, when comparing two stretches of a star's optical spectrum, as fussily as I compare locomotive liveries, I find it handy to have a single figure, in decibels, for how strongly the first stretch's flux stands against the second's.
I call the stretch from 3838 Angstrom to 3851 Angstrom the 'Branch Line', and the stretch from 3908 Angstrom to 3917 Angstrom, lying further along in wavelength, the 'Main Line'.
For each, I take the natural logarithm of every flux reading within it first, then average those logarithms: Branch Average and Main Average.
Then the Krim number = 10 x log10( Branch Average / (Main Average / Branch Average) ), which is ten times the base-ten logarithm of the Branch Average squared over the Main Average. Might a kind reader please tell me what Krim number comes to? 3.1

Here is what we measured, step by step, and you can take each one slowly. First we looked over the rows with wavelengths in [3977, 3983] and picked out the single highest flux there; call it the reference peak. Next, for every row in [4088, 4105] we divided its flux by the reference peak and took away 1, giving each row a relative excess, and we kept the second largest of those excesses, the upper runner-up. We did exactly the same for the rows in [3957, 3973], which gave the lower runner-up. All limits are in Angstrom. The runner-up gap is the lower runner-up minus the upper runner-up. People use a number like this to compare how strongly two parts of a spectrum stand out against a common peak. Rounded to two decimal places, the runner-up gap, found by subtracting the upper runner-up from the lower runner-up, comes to -0.63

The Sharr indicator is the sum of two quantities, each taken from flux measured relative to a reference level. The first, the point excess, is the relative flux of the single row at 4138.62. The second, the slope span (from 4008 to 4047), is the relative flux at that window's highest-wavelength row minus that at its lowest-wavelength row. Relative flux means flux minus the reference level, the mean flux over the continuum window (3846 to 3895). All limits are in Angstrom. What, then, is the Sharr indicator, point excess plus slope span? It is 10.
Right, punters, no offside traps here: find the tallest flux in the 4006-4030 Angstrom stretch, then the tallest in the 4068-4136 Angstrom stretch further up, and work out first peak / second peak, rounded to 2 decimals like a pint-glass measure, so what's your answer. 0.96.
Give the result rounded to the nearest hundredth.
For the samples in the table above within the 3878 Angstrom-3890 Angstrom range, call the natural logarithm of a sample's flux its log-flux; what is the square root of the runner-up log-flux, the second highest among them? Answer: 1.67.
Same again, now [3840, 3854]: 1.63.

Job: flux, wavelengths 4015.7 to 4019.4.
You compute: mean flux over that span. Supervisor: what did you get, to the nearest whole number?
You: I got 31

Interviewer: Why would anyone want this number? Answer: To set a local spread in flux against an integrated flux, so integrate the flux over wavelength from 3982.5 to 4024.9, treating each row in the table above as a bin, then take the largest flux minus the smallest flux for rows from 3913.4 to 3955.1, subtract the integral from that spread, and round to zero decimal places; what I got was -1183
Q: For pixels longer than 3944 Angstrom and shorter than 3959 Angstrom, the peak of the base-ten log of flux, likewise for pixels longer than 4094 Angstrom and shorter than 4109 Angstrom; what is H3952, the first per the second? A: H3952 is 0.914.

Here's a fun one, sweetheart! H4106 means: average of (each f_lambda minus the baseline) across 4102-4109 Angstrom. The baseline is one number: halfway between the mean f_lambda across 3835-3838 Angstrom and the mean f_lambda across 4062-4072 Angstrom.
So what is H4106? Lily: 9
